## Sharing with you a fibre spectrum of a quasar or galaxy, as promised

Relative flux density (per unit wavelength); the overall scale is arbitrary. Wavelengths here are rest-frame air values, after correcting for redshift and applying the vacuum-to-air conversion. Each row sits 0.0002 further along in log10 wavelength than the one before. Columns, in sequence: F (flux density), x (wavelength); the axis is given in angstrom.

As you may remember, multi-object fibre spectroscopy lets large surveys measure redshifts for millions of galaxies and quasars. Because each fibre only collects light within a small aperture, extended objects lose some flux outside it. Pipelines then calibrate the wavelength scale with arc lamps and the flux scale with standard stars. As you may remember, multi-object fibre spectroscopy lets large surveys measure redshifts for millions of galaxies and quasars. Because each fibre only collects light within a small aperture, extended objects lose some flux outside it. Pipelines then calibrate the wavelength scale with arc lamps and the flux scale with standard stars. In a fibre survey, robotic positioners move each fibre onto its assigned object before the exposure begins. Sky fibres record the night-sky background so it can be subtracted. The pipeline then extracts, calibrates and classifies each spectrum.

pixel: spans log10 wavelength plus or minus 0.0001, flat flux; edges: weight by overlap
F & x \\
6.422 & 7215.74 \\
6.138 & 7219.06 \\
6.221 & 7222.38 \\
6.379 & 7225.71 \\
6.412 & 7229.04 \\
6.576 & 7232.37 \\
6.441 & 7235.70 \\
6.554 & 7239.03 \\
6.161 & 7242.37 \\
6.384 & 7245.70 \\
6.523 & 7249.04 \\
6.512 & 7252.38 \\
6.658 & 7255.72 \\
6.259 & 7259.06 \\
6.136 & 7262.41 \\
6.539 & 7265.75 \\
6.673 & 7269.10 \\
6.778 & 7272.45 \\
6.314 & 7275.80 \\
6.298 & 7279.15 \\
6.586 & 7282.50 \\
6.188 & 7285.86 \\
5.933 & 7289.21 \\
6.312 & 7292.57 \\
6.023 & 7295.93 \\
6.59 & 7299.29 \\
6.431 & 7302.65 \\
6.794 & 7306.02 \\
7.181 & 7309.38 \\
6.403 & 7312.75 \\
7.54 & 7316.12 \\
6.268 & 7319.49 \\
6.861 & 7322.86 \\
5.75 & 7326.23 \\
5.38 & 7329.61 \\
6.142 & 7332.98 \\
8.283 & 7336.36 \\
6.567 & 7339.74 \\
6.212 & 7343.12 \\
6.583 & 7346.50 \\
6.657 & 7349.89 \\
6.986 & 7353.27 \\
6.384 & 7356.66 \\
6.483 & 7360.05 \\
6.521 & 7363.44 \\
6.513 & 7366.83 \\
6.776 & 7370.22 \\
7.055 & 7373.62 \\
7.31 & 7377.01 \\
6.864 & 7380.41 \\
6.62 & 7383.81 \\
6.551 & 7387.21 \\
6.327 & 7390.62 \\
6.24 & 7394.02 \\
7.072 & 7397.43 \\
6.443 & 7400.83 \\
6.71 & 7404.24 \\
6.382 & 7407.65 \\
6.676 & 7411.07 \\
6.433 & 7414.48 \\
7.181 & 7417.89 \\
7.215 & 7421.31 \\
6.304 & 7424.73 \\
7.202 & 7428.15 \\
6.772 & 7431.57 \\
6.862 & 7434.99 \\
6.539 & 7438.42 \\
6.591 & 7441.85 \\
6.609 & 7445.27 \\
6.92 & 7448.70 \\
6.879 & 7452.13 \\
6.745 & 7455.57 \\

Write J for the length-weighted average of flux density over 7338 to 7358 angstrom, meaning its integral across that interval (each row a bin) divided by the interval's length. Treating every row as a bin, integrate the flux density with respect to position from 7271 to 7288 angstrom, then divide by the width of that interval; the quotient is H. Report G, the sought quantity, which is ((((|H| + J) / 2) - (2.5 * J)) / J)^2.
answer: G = 2.29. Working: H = 6.42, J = 6.57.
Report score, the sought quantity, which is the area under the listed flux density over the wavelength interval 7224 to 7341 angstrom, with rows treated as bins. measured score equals 758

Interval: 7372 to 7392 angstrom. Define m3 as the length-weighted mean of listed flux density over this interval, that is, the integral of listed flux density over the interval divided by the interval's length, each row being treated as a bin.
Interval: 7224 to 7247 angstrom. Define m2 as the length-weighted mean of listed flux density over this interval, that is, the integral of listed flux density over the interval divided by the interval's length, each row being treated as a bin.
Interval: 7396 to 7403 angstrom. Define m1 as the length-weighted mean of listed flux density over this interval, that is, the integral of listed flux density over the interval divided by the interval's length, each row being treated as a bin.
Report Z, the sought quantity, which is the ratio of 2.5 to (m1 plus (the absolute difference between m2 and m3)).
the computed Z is 0.351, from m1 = 6.75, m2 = 6.42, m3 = 6.79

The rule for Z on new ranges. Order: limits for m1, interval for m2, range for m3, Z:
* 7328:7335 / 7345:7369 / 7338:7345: 0.412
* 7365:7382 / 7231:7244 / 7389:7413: 0.356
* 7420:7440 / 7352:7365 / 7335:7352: 0.354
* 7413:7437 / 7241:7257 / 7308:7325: 0.346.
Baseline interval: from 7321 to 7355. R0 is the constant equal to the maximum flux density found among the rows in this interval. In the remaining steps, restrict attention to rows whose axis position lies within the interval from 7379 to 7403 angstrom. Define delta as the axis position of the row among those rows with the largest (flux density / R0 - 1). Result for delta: 7397.43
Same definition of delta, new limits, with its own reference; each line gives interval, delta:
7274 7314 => 7309.38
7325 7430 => 7336.36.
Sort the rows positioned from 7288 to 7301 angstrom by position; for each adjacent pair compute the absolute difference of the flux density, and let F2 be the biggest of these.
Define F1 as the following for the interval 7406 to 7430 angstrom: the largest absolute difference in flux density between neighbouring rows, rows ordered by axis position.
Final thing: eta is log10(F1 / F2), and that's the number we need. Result 0.2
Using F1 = 0.91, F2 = 0.57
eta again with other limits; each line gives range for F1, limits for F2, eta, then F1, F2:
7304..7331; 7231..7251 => 0.5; 1.27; 0.39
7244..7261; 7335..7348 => -0.6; 0.40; 1.72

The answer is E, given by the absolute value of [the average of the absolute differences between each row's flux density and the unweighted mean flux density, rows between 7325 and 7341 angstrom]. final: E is 0.80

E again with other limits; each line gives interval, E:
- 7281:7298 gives 0.19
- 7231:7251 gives 0.11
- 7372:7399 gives 0.32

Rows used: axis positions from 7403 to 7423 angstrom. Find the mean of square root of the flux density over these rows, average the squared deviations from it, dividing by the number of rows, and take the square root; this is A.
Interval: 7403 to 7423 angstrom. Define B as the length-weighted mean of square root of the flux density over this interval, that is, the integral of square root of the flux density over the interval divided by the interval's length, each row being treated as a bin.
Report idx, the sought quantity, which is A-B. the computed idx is -2.54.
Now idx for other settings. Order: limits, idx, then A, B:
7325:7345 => -2.35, 0.177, 2.52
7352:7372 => -2.53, 0.040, 2.57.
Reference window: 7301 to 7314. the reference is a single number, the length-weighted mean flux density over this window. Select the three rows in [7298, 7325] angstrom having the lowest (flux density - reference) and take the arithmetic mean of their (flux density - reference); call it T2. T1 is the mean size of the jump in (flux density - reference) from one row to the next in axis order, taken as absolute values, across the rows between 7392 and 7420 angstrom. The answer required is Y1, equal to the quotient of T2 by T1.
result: -0.7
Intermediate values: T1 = 0.48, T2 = -0.34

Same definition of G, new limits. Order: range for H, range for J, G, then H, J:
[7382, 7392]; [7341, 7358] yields 2.26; 6.50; 6.57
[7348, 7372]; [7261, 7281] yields 2.21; 6.62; 6.46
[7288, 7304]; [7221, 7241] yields 2.29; 6.26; 6.43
